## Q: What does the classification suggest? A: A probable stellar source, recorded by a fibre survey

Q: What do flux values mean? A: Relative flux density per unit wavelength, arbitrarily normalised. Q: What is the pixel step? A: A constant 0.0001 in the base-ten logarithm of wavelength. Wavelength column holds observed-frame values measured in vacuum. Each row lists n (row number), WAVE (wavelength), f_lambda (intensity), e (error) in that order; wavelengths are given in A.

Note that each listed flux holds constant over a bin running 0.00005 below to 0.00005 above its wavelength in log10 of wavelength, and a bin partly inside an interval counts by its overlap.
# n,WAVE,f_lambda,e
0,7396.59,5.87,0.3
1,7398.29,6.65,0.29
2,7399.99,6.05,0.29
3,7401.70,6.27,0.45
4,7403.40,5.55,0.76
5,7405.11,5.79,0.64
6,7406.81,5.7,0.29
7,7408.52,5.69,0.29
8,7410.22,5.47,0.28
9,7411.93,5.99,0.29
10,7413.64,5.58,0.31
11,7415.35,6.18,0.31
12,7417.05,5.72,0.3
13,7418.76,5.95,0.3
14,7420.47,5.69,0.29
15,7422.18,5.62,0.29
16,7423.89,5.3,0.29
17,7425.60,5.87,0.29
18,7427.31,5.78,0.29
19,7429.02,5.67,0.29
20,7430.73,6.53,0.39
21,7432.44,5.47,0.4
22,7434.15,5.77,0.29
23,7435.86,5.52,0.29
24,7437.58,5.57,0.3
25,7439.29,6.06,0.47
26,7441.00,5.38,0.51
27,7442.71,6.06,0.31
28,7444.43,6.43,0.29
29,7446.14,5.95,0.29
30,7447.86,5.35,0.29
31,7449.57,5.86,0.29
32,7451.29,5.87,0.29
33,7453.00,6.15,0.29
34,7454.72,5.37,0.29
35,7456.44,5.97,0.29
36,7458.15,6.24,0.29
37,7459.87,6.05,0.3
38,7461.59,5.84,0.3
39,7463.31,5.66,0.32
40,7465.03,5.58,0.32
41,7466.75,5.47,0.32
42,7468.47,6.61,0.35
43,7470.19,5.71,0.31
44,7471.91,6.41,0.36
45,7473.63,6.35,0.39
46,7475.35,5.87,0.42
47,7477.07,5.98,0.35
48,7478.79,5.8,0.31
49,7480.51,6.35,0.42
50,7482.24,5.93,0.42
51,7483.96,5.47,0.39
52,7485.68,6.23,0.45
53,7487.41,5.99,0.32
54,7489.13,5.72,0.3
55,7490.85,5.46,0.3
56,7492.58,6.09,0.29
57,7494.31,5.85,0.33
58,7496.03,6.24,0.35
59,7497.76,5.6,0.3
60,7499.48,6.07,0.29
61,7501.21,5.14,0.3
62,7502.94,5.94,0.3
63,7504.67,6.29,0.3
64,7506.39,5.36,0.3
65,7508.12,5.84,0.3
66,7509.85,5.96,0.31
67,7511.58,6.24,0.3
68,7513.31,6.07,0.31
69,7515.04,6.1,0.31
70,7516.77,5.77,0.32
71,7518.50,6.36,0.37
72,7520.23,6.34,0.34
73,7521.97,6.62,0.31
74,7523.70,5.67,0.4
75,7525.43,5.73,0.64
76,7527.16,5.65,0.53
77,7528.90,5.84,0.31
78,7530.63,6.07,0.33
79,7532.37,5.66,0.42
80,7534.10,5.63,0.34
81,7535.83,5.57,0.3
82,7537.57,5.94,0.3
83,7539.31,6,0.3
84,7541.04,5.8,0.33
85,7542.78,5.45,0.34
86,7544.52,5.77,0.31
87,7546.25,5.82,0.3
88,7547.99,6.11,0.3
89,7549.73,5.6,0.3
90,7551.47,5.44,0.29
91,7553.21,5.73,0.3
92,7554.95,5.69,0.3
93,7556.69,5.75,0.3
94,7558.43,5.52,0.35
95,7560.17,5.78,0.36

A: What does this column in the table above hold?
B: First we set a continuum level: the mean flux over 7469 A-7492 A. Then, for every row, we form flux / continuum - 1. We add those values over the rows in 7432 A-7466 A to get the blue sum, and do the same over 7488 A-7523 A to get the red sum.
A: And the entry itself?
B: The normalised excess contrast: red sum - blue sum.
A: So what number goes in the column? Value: 0.5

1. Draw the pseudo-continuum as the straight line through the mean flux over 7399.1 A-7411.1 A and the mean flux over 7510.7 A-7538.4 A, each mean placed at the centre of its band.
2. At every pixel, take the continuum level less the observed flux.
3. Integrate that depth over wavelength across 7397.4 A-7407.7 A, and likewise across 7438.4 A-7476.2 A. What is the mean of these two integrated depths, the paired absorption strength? -2.2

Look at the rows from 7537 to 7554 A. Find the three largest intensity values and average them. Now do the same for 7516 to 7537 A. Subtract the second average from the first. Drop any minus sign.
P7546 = 0.42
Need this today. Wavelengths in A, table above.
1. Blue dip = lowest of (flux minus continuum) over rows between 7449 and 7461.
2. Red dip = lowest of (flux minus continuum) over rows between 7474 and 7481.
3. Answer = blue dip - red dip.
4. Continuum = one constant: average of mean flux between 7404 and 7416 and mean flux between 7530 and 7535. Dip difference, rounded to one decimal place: -0.4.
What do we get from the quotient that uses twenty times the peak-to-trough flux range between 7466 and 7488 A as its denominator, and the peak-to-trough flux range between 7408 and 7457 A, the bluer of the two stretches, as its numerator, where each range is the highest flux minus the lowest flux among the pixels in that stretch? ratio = 0.054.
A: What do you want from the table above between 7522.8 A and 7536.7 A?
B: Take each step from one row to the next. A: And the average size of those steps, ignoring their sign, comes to 0.2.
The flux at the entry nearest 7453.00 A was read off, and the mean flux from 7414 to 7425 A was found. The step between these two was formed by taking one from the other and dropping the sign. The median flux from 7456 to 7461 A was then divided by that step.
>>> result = 15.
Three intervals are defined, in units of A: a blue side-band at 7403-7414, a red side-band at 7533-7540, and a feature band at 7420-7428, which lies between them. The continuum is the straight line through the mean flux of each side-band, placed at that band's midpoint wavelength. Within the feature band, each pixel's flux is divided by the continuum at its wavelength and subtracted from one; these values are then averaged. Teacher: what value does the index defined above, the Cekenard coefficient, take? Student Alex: 0.01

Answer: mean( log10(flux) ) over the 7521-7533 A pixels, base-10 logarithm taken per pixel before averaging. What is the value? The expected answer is 0.770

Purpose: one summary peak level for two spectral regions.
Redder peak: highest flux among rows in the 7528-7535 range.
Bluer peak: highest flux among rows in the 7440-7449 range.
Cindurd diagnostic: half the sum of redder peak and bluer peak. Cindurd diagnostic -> 6.25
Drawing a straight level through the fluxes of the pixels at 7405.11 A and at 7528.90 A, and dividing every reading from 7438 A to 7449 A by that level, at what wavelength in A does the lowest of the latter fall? 7447.86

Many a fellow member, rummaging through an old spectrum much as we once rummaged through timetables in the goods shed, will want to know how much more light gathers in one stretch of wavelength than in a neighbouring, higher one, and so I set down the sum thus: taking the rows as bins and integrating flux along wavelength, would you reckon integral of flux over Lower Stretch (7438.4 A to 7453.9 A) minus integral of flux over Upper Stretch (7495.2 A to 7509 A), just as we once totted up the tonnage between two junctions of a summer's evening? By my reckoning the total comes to 11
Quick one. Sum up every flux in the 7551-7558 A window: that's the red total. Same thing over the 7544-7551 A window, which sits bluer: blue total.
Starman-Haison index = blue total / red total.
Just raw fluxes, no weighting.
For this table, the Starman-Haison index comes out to 1.03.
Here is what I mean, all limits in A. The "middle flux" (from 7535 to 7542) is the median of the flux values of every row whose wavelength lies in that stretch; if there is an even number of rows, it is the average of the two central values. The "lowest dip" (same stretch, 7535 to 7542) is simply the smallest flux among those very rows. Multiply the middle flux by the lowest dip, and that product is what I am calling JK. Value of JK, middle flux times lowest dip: 32.7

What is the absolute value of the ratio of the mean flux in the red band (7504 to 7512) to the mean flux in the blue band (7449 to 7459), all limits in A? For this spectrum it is 1.00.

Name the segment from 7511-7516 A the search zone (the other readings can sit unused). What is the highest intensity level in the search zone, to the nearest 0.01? 6.24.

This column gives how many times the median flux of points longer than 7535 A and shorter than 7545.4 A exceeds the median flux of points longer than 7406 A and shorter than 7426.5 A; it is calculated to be 1.02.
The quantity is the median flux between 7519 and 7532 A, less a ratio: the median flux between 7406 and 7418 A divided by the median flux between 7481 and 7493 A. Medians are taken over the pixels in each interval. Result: 4.88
